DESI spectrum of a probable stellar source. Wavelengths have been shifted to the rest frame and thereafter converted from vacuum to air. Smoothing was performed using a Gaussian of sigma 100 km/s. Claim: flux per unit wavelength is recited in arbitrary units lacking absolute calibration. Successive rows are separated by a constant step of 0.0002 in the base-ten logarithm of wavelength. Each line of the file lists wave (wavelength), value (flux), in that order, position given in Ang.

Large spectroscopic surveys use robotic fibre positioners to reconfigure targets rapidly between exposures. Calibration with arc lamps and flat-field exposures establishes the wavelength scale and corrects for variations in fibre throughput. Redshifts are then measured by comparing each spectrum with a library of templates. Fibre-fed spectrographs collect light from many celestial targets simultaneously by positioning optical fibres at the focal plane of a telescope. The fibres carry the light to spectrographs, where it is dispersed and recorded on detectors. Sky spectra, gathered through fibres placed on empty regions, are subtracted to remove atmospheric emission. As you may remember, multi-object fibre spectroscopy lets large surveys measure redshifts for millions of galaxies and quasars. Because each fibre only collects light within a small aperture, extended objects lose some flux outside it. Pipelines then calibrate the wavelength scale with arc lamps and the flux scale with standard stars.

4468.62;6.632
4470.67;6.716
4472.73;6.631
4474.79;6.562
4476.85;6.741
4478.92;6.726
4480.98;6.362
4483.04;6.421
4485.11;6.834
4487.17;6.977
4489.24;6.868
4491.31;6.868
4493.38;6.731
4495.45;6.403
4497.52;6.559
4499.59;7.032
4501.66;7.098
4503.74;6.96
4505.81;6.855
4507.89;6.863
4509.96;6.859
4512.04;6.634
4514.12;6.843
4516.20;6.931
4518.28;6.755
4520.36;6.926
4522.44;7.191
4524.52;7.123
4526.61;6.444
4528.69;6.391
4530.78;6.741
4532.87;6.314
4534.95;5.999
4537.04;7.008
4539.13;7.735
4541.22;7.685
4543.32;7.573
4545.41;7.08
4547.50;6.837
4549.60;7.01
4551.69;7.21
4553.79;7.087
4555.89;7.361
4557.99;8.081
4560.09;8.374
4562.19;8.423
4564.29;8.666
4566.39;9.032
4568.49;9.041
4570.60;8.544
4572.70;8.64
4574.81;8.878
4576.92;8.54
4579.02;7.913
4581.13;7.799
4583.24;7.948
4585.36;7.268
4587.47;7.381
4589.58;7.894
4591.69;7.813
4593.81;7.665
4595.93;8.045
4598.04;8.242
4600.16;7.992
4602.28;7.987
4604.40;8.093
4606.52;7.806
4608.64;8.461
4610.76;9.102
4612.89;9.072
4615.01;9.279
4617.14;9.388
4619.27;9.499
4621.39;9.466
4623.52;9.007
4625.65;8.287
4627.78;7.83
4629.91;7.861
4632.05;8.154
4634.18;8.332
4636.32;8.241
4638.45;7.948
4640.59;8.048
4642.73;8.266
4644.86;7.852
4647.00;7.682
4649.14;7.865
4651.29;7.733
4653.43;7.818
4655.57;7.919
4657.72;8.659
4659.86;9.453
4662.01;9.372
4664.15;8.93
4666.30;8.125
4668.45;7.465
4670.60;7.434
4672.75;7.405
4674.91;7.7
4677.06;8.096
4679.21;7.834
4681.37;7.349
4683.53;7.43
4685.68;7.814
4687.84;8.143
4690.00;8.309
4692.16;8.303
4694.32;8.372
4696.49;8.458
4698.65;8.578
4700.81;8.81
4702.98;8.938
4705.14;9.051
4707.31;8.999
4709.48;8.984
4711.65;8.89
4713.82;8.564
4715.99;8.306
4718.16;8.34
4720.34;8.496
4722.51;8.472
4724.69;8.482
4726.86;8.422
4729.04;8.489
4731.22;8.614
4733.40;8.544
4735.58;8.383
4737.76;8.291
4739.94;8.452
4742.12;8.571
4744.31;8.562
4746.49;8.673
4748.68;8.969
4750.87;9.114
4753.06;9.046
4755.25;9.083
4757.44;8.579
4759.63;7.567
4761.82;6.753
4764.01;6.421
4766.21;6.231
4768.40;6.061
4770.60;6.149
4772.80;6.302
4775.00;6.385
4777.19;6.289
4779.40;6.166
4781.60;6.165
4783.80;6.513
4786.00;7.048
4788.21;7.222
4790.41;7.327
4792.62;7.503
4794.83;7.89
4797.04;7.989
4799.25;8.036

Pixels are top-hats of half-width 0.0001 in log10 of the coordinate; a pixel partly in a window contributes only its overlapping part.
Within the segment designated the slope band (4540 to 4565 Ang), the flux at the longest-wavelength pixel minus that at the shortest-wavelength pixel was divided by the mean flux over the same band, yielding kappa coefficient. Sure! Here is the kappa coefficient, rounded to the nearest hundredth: 0.13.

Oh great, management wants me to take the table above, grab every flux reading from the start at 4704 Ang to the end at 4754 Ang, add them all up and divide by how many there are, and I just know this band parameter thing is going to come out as 8.6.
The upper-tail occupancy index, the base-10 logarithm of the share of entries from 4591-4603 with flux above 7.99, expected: -0.30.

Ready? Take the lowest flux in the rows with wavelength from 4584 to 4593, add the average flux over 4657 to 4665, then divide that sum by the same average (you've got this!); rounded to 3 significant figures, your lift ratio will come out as 1.80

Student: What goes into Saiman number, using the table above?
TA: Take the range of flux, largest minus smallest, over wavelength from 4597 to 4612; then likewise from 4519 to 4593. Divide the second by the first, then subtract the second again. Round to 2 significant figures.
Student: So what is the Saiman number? -0.69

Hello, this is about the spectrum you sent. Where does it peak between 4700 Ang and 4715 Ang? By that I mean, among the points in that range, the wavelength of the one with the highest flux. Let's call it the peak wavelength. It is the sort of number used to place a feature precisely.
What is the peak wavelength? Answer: 4705.14 Ang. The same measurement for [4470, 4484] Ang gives 4476.85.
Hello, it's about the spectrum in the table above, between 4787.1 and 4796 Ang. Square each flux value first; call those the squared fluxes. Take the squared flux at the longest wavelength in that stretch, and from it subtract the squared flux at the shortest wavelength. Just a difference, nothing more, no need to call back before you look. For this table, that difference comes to 10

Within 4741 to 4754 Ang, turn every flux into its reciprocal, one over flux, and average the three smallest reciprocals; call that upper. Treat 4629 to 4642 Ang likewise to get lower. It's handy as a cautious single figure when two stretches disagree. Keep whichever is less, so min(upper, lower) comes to 0.111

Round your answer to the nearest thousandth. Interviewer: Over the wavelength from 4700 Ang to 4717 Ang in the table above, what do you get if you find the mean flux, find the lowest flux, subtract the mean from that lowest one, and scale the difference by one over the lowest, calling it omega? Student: -0.062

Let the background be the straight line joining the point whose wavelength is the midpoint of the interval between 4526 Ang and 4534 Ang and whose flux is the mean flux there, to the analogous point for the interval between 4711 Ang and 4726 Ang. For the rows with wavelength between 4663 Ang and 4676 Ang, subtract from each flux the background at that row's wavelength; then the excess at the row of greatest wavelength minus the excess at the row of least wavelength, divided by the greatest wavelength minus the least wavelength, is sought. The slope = -0.13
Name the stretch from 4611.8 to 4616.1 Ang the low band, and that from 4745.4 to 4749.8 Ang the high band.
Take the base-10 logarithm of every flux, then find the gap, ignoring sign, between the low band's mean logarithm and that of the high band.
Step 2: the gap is 0.017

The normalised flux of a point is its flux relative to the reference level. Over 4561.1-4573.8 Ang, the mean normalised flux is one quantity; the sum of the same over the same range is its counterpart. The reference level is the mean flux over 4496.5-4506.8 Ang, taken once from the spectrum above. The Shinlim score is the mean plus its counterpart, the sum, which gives 9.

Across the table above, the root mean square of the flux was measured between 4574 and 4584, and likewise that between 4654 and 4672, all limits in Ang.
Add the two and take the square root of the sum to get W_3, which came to 4.08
